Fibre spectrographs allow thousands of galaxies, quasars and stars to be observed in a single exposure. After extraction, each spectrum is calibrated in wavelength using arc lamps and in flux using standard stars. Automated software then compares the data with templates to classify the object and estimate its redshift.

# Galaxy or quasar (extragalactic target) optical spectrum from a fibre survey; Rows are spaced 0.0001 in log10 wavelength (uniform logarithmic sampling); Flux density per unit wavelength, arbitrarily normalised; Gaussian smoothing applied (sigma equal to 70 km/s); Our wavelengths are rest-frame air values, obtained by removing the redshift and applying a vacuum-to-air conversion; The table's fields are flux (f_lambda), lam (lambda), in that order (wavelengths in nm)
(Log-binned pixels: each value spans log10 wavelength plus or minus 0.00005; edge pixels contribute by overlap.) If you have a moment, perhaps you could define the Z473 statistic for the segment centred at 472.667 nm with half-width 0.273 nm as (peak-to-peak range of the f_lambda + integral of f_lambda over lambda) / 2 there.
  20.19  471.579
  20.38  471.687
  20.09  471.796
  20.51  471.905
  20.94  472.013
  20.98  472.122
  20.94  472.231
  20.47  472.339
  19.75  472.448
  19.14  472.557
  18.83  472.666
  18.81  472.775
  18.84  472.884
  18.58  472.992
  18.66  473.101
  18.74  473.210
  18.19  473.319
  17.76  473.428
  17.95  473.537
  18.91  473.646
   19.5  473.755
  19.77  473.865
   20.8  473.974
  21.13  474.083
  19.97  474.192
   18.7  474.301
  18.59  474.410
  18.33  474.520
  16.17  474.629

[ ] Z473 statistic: 6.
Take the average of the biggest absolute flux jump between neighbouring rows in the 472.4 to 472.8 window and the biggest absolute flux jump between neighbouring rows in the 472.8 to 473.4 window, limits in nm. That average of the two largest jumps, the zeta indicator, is 0.58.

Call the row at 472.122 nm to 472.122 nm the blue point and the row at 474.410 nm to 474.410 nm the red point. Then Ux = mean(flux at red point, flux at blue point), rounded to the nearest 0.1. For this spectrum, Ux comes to 19.8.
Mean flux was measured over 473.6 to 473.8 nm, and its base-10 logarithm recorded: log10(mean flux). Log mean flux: 1.28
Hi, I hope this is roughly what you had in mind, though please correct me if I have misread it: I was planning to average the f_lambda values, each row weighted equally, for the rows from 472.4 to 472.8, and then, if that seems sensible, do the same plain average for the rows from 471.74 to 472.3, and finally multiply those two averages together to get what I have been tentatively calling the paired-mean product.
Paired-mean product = 396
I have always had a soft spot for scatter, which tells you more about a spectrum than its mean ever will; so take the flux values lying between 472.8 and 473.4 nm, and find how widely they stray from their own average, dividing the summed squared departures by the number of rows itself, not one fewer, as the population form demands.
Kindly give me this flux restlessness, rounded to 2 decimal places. 0.22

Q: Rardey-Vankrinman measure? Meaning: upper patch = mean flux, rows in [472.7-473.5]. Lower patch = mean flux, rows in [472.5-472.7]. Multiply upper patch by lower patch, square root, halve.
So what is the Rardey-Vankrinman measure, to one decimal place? 9.4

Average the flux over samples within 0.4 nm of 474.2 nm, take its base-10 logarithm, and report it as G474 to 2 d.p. 1.29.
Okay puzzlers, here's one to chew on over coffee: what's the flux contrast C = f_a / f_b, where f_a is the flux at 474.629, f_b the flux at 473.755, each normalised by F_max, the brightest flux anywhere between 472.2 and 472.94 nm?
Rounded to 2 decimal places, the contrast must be 0.83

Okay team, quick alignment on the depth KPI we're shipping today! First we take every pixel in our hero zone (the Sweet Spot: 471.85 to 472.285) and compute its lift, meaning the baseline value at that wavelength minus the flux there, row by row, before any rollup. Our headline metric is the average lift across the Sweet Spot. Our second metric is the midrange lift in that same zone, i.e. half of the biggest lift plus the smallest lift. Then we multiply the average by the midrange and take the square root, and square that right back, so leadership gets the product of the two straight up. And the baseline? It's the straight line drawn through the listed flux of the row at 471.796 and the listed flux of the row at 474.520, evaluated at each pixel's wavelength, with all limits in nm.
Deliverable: 0.75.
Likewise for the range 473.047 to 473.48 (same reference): 0.69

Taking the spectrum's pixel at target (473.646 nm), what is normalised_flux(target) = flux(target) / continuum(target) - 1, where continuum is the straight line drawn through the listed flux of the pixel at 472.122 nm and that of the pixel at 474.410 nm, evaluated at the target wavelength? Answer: -0.02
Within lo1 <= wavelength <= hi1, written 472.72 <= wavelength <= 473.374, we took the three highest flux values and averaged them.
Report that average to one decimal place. 18.8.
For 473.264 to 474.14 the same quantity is 20.6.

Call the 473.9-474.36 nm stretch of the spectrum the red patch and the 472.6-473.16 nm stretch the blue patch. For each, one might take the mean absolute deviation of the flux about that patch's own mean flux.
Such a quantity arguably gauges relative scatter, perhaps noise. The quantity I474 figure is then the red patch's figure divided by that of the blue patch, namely 8.2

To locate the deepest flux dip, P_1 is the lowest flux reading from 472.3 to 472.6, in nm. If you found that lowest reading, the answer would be 19.14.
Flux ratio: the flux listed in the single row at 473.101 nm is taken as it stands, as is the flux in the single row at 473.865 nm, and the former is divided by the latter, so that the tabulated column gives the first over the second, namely 0.94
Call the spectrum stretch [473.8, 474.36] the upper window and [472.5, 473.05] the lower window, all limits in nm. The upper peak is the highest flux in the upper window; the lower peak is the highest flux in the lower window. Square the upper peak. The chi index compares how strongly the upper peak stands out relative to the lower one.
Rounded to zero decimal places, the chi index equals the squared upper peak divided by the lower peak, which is 23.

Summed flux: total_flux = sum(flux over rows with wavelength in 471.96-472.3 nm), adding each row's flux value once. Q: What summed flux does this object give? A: 63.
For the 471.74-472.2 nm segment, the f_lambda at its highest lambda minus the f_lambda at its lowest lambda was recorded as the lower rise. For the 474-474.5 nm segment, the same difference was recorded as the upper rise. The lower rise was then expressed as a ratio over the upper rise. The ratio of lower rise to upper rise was -0.35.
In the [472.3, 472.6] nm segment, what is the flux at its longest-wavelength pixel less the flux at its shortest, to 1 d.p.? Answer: -1.3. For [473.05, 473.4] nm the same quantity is -0.5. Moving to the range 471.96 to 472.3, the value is 0.0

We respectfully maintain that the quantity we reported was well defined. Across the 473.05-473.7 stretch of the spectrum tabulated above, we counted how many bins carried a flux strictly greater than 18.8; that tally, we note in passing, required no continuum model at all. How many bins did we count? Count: 1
